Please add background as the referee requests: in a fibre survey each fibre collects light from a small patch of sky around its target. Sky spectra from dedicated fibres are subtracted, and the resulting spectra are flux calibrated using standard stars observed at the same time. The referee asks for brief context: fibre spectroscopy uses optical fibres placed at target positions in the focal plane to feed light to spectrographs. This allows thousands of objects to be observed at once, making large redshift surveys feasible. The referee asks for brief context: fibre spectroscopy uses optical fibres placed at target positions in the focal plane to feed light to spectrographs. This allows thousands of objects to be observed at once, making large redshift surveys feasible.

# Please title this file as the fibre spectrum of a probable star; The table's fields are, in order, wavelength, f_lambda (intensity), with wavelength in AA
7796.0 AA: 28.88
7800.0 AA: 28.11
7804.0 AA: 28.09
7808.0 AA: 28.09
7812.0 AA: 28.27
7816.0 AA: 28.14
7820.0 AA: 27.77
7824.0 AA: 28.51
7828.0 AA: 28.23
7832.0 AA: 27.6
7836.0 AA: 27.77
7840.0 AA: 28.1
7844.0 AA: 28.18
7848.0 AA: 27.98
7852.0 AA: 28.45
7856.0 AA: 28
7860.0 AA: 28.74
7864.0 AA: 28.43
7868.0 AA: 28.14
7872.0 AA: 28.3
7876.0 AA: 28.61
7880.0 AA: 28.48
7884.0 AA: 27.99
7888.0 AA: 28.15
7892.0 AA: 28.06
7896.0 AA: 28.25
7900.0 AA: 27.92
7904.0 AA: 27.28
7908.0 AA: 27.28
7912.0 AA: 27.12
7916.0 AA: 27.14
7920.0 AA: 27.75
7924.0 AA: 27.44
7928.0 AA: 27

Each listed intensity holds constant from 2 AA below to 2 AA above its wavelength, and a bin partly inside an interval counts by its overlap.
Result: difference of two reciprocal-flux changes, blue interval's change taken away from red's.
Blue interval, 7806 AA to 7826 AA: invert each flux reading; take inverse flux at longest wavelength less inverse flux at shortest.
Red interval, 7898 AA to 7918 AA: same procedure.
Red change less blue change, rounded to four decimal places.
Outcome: 0.0016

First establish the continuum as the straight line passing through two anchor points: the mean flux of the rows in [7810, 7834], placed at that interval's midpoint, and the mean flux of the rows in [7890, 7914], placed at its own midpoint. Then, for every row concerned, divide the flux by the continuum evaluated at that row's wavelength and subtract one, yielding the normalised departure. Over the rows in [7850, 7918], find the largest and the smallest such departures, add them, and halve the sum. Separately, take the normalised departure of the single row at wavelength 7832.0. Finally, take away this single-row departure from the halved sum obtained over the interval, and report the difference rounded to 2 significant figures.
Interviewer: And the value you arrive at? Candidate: 0.022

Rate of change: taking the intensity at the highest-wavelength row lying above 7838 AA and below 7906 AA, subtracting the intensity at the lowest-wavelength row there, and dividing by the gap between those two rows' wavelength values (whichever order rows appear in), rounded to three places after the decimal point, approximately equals -0.013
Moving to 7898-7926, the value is -0.020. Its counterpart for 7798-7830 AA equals 0.004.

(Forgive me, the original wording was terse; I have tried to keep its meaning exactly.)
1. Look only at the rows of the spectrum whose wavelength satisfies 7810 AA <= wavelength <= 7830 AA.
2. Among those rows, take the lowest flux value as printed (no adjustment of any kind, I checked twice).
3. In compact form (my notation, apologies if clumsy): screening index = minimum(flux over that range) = 27.77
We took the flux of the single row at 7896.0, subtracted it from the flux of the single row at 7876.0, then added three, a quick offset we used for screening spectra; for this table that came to 3.4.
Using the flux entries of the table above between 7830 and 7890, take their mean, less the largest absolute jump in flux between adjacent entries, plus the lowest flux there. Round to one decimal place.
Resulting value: 55.1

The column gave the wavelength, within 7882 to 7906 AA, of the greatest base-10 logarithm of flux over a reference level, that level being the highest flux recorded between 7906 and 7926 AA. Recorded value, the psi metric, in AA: 7896.0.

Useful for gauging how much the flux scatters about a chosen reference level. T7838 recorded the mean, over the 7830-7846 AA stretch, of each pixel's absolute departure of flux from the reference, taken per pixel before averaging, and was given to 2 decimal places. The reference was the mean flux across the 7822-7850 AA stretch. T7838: 0.23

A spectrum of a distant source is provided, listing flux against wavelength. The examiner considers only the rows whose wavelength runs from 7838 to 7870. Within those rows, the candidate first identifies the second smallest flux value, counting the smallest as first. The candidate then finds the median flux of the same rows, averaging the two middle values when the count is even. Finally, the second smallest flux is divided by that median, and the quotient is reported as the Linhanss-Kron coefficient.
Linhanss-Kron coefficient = 0.994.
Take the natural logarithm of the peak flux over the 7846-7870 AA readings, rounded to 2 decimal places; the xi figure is 3.36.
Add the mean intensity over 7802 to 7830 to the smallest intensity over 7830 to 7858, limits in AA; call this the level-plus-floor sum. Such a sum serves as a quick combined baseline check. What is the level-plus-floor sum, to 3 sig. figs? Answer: 55.8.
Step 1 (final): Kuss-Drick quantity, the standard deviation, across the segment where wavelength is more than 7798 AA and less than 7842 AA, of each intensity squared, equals 14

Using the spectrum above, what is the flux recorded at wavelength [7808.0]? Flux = 28.09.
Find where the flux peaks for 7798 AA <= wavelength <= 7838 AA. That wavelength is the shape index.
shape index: 7824.0 AA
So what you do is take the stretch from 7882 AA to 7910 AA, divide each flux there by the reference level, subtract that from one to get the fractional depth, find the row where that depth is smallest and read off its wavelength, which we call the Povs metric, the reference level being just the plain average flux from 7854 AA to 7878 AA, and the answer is 7896.0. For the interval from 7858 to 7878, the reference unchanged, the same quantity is 7860.0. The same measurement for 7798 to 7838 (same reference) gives 7824.0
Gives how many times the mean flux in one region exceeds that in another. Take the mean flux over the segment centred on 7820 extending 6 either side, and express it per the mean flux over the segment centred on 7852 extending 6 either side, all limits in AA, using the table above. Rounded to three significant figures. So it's 1.00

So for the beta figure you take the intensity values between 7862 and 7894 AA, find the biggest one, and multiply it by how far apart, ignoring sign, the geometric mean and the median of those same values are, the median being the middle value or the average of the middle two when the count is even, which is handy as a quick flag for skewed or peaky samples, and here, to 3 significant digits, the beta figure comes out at 1.27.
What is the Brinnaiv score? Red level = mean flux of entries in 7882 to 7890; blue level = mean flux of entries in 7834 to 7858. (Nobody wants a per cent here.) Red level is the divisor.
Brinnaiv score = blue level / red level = 1.000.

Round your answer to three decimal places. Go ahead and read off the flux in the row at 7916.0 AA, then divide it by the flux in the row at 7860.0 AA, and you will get 0.944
